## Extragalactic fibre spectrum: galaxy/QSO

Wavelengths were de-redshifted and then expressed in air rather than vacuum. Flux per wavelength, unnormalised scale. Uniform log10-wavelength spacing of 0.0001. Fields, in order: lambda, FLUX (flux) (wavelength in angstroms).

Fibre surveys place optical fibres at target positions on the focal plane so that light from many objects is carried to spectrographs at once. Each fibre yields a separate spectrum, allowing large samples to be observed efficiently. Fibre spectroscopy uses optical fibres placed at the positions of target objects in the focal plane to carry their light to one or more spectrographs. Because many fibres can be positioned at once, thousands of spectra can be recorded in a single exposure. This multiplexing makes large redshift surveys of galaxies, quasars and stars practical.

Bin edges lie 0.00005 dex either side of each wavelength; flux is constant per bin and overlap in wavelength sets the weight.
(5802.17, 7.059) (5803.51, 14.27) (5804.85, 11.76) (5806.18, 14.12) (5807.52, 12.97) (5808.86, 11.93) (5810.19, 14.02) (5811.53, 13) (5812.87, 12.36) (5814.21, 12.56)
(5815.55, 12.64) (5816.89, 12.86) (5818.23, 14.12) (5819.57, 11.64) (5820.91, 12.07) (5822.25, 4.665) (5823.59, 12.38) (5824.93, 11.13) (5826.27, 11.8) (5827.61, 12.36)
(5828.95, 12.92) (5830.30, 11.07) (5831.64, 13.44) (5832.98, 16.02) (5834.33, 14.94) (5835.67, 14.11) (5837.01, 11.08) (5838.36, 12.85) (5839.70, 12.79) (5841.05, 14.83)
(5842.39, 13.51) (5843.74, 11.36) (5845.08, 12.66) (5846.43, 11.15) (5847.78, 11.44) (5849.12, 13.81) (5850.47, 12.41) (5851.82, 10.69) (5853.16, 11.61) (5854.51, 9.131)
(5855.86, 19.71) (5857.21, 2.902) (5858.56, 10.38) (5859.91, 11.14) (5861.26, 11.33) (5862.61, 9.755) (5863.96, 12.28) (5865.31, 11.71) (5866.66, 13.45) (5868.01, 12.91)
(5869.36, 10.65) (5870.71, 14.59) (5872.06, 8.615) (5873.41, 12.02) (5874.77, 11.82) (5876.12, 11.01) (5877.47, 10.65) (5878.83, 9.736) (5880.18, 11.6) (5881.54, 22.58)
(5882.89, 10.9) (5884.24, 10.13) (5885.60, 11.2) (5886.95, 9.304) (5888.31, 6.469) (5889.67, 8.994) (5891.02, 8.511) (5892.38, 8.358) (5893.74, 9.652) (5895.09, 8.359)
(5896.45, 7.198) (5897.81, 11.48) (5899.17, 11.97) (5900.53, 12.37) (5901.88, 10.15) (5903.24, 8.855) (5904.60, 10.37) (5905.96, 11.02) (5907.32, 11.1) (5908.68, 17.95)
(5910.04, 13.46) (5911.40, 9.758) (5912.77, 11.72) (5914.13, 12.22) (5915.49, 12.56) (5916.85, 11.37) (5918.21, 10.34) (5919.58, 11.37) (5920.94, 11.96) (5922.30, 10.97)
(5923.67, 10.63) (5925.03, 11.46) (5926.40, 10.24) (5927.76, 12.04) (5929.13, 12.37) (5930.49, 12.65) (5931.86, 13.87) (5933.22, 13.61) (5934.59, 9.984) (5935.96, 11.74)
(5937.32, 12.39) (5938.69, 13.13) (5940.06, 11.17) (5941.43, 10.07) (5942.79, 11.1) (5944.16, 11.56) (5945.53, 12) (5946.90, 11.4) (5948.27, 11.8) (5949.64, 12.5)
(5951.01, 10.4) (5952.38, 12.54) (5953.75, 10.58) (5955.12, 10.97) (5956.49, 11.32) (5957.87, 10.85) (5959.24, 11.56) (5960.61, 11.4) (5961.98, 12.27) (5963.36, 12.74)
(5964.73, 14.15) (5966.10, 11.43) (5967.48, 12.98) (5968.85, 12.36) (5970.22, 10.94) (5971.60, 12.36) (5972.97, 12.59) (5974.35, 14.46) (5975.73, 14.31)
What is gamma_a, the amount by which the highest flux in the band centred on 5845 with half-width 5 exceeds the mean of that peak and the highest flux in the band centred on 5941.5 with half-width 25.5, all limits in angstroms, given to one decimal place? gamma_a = 0.3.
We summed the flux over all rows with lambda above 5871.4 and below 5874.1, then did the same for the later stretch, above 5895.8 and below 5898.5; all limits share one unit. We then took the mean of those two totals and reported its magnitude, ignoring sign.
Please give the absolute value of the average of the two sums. 19.7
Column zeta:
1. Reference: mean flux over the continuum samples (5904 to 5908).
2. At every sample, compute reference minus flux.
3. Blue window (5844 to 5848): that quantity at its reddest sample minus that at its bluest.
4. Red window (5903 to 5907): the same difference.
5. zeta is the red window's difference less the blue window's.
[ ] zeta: -3.4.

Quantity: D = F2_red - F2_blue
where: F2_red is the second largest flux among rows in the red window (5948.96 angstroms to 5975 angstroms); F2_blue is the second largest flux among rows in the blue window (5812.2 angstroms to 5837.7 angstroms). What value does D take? -0.79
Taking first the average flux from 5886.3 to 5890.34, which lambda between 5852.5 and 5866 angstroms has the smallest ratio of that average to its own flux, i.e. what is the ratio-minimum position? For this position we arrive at 5855.86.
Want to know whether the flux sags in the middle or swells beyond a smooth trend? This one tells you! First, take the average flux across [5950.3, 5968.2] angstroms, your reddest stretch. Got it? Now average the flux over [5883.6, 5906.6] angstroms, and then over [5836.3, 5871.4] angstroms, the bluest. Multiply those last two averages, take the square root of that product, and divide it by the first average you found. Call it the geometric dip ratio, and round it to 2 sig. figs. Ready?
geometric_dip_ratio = 0.91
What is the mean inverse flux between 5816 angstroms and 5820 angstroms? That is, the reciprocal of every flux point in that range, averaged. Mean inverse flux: 0.078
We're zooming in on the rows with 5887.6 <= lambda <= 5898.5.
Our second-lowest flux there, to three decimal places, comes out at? 7.198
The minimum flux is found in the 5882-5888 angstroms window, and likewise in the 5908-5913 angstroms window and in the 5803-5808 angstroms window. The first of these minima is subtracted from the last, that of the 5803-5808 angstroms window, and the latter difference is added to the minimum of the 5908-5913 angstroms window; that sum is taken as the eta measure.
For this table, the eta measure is 12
